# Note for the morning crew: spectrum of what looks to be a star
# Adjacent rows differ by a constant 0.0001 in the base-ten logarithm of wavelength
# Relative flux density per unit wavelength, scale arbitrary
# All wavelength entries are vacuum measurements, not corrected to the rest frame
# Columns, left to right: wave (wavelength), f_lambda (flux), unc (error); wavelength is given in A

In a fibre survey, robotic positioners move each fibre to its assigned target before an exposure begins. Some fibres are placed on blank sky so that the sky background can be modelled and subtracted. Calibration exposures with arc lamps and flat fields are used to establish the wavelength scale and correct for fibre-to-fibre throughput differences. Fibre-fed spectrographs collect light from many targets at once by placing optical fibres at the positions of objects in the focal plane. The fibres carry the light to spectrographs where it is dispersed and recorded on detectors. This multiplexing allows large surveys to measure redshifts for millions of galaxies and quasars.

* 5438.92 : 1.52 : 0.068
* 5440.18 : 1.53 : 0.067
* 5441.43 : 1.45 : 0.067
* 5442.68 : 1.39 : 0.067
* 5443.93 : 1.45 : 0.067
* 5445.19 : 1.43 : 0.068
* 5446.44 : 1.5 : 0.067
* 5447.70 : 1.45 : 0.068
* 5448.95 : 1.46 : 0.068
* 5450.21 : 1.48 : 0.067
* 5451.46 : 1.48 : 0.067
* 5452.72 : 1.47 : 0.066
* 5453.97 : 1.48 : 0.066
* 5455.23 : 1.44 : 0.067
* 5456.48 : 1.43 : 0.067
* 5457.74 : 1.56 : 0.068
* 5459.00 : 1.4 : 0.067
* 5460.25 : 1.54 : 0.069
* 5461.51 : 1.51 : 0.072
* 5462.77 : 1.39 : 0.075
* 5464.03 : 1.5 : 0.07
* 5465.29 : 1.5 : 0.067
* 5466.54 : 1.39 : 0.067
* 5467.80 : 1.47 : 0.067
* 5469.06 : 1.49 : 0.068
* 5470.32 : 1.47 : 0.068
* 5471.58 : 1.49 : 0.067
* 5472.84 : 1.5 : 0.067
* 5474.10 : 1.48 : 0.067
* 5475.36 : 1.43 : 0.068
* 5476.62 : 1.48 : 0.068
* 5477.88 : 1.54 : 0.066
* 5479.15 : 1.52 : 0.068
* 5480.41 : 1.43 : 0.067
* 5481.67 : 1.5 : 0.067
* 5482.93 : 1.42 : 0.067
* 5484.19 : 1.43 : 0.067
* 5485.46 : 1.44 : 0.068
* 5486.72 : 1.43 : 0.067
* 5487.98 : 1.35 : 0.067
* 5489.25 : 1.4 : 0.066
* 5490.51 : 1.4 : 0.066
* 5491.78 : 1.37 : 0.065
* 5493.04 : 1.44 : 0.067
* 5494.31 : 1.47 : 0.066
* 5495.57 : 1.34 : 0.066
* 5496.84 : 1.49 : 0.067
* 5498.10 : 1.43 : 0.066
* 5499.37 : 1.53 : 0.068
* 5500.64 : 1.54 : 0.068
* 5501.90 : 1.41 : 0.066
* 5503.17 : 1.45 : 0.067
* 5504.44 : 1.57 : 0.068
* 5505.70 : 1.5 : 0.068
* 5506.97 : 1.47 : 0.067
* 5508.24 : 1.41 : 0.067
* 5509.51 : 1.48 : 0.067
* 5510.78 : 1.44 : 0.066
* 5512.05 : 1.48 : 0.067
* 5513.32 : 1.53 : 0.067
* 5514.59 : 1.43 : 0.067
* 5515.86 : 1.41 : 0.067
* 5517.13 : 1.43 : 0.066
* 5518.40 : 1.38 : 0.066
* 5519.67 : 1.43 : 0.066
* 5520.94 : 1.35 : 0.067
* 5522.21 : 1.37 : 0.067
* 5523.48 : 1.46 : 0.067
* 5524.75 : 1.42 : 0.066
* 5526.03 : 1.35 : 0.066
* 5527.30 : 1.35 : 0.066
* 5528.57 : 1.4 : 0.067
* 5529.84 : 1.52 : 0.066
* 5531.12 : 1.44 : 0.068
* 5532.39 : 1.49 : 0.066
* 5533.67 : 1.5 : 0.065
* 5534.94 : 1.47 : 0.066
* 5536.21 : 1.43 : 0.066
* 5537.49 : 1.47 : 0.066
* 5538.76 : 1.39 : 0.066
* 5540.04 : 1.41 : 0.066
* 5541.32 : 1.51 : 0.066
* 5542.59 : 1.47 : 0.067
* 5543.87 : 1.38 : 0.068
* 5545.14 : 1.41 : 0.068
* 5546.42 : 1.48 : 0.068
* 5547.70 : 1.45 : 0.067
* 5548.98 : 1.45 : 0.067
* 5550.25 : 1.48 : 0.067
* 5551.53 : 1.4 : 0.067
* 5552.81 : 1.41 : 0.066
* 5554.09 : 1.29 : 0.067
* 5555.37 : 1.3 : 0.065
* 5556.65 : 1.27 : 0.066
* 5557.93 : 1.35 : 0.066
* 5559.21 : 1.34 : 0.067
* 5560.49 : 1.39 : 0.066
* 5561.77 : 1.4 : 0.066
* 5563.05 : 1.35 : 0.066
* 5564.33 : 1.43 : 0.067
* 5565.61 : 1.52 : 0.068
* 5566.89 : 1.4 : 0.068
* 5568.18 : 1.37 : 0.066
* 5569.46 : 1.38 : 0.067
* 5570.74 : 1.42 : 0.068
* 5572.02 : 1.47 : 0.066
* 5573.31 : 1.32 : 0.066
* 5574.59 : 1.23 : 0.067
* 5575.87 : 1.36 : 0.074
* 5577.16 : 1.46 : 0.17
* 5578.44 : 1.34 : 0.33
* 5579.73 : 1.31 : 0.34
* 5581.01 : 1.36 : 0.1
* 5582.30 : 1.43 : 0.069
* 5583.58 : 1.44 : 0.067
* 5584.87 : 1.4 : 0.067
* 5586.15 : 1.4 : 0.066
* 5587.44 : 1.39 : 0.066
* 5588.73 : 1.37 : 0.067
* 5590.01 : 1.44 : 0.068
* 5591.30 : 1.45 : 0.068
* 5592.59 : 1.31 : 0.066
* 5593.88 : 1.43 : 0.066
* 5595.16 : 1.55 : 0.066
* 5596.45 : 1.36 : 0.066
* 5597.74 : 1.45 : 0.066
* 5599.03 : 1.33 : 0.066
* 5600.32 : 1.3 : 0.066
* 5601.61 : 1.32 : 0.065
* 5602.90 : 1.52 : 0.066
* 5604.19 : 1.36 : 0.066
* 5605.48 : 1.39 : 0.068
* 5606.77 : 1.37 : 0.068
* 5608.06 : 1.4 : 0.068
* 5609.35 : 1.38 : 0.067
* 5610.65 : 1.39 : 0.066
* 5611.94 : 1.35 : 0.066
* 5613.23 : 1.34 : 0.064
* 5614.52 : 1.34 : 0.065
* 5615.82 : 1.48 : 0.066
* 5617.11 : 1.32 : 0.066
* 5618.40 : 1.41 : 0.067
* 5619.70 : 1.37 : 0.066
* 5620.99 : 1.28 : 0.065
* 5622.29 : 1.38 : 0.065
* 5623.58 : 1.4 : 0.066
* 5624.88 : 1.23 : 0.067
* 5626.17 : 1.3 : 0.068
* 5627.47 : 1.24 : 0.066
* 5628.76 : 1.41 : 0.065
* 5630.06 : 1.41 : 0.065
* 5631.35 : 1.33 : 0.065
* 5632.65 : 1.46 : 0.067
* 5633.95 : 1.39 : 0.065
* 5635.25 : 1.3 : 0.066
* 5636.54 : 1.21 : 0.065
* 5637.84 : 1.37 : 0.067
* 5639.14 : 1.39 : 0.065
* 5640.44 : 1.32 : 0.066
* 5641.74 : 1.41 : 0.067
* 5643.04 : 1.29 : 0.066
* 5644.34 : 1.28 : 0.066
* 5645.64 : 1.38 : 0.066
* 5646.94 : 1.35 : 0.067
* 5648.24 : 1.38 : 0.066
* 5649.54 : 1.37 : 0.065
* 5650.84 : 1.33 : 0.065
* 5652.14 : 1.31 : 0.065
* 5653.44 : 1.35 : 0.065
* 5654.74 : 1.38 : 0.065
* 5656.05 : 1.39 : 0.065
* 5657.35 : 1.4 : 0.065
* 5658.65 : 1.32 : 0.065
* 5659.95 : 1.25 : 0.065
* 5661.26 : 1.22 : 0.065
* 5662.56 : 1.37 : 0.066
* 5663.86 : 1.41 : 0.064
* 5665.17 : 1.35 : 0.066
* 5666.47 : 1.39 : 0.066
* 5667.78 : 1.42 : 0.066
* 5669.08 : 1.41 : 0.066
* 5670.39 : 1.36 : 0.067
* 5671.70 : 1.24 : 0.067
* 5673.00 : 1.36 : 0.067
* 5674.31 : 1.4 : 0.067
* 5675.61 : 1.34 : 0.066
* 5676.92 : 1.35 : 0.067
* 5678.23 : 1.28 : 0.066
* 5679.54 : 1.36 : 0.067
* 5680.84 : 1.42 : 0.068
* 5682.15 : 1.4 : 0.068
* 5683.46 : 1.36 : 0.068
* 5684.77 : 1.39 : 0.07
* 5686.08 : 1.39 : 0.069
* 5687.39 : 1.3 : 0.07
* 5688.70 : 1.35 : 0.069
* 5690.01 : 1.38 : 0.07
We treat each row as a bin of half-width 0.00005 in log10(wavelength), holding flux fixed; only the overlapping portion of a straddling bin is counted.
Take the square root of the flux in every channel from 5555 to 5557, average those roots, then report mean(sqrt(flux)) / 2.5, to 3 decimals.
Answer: 0.453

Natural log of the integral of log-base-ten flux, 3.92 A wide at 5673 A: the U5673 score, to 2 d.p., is -0.72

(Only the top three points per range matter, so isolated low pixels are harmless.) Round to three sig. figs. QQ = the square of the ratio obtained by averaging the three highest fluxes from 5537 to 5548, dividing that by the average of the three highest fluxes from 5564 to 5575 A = 1.02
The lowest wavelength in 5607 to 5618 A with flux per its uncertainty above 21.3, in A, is 5615.82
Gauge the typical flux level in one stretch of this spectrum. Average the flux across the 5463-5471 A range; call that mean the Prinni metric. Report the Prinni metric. 1.47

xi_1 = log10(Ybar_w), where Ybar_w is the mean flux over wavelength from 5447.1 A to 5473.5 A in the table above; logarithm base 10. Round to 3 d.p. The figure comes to 0.168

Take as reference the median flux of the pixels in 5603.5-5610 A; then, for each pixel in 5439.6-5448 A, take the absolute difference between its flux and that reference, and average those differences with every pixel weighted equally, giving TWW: 0.08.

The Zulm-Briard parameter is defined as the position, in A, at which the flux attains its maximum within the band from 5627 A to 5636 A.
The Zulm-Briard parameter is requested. 5632.65 A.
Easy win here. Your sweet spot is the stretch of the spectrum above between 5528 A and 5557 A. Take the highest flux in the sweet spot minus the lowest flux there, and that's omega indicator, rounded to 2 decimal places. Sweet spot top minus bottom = 0.25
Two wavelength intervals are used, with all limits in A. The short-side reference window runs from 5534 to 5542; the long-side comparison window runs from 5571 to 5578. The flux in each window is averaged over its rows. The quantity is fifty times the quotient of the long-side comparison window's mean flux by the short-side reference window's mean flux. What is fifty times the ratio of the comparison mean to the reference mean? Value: 47.3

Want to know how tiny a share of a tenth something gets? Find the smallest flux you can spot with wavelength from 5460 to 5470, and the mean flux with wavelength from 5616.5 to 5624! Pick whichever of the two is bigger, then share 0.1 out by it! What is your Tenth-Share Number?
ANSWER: 0.0719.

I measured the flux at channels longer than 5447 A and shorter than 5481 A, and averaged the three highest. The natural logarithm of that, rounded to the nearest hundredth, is 0.44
